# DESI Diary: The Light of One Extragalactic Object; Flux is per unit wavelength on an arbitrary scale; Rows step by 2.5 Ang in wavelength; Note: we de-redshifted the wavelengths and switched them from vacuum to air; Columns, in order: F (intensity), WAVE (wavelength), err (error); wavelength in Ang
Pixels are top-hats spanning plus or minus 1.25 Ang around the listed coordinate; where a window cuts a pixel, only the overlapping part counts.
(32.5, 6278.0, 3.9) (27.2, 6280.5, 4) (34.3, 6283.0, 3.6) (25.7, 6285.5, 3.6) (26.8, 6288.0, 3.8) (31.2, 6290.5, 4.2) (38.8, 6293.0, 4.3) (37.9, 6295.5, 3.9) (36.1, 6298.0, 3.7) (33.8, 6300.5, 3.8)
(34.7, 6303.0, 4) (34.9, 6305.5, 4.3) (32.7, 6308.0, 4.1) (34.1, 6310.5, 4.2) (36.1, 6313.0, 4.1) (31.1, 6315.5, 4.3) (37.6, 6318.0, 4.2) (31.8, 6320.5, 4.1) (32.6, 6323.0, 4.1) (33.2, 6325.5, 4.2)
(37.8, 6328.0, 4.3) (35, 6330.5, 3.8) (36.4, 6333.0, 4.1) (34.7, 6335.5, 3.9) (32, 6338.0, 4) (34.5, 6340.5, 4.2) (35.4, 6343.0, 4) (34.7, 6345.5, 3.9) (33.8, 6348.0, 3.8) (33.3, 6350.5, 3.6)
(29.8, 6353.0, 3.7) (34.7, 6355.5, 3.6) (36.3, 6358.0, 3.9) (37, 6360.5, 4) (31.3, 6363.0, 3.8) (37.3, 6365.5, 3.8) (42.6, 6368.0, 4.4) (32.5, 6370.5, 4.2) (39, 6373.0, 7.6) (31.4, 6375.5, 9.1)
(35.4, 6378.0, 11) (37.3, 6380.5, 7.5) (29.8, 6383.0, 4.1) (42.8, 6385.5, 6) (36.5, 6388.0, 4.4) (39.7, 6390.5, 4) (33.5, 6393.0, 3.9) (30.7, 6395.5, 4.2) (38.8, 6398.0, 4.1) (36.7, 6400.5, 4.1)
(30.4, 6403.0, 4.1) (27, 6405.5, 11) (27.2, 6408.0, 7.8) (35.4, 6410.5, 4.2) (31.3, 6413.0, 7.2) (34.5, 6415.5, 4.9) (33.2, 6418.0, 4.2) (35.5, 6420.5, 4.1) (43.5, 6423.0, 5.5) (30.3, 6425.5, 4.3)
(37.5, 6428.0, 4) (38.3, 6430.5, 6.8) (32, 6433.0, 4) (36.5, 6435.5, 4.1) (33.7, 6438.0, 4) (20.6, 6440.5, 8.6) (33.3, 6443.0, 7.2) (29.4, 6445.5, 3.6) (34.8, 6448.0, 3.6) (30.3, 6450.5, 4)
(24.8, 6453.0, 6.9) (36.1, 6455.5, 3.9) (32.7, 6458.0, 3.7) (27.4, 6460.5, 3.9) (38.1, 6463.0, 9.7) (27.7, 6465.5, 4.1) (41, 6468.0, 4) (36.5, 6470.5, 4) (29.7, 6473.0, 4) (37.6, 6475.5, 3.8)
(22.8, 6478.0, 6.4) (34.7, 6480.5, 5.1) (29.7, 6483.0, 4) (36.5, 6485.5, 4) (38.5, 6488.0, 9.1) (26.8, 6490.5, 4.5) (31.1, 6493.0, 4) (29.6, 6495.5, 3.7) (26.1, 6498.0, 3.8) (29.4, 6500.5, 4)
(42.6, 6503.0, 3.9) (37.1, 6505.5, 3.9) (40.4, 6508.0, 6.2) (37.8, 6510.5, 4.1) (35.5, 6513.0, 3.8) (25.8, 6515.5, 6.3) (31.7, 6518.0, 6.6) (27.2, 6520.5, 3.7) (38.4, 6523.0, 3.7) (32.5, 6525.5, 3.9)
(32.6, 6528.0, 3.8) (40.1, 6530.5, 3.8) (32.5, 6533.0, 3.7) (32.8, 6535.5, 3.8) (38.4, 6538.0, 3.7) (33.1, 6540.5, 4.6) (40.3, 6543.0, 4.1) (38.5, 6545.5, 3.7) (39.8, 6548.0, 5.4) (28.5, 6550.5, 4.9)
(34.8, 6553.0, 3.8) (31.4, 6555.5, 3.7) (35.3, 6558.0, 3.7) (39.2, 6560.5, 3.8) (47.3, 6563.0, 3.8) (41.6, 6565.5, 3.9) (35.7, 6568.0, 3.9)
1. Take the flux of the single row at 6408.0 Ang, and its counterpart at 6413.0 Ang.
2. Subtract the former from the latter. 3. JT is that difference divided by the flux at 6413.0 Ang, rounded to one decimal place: 0.1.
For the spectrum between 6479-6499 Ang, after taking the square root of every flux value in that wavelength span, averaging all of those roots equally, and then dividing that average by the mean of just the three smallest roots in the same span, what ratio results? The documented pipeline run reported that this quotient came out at 1.07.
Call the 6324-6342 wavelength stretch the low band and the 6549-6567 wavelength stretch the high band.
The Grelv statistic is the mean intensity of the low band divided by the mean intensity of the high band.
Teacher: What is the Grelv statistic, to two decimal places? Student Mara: 0.94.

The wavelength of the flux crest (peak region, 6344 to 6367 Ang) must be 6365.5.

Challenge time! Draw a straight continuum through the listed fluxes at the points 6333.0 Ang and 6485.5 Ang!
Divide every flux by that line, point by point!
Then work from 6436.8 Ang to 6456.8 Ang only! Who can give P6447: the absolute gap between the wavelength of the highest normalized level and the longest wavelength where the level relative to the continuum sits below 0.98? 2.5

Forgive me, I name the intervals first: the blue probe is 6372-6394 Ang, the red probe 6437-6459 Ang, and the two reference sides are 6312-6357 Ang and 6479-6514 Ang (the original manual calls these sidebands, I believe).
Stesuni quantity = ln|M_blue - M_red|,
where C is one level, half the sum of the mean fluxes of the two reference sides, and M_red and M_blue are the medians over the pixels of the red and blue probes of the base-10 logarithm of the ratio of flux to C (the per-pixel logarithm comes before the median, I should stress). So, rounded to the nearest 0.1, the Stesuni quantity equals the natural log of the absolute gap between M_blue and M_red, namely -3.0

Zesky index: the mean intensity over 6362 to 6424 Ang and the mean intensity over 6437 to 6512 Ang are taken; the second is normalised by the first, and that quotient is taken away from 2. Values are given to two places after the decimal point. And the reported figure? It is 1.07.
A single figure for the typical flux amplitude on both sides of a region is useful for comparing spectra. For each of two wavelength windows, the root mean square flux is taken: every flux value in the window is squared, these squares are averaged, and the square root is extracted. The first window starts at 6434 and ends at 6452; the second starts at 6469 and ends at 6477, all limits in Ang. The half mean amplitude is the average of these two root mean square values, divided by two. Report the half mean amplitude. 16.6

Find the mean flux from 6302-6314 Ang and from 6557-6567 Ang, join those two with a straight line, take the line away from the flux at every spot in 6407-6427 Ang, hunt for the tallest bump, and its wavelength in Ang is 6423.0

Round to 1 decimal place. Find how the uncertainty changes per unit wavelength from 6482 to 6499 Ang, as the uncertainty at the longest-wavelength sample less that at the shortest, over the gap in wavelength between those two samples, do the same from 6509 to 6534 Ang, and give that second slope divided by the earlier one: 1.3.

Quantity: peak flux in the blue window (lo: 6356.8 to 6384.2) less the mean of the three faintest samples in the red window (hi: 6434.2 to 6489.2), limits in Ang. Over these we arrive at 19.9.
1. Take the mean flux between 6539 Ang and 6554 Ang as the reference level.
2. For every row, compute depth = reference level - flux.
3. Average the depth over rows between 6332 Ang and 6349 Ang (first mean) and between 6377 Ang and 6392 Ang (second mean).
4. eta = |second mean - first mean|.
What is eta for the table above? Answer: 2.4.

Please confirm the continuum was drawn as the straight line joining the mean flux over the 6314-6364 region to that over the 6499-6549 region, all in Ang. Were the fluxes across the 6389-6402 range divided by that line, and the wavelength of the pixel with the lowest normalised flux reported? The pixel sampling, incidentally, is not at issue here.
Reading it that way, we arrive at 6395.5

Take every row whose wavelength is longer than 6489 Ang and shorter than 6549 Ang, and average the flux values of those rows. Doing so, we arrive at 34.2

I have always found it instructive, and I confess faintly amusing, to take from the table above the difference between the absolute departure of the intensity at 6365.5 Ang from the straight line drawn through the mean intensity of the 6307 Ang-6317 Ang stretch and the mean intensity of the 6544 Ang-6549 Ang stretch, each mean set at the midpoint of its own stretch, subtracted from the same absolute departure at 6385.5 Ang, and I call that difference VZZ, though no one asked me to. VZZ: 5.0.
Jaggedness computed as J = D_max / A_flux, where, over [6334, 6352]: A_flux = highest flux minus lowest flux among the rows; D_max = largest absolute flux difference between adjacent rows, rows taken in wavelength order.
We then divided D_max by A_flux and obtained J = 0.79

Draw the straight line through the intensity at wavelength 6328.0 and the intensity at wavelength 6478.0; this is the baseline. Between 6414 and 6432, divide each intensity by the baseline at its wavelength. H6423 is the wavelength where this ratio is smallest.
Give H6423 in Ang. 6425.5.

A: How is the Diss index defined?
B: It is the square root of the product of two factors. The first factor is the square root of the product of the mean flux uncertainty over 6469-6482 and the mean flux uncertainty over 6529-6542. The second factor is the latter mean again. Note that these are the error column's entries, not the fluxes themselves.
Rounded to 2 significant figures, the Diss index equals 4.1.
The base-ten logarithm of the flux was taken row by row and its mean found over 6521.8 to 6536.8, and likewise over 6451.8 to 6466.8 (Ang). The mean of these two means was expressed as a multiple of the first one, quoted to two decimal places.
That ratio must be 0.98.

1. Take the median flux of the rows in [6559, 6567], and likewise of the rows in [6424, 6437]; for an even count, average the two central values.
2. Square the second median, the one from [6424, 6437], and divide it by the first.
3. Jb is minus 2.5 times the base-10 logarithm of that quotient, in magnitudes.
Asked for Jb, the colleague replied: -3.76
